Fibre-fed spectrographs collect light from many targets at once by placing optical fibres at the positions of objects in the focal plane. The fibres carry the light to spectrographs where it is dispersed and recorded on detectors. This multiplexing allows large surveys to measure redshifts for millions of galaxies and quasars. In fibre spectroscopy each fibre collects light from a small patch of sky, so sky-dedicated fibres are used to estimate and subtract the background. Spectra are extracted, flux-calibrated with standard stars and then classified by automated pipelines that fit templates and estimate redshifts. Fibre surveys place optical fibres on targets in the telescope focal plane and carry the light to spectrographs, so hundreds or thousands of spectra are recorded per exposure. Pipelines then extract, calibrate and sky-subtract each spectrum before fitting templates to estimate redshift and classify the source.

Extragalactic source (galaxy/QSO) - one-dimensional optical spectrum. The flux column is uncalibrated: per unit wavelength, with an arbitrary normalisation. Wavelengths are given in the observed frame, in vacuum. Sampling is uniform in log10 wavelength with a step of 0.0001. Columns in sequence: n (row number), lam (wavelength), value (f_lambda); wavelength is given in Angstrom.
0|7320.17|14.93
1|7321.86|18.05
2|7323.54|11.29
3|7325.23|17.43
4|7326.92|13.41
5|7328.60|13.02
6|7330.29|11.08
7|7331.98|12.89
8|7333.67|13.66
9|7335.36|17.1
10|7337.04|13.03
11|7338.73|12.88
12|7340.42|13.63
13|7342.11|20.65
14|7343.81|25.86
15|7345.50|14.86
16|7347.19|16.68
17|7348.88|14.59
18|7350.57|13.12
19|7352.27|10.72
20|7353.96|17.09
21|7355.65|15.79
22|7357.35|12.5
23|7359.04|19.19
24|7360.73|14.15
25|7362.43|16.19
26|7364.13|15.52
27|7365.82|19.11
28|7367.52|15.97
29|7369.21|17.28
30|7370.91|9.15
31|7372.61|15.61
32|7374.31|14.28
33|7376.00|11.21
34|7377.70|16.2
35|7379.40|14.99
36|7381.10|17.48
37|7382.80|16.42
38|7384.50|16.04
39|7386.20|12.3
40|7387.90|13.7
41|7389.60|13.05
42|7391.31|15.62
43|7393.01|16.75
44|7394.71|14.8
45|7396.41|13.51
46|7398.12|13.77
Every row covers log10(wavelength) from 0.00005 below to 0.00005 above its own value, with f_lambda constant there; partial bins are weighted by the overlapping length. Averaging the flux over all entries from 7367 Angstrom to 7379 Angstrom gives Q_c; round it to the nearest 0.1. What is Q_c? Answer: 14.2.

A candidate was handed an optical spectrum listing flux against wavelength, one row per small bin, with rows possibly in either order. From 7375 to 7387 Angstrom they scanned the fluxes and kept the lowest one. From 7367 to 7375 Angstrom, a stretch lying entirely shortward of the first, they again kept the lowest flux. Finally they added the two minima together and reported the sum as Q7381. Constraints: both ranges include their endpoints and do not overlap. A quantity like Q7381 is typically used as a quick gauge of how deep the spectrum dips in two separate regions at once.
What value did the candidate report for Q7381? 20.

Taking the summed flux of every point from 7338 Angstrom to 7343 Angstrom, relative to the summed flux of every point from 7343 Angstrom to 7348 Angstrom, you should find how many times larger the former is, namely 0.82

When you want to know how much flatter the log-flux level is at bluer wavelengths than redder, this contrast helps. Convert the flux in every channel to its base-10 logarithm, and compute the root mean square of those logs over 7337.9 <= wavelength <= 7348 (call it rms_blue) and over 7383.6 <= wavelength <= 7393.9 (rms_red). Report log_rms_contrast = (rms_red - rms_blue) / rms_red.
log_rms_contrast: -0.06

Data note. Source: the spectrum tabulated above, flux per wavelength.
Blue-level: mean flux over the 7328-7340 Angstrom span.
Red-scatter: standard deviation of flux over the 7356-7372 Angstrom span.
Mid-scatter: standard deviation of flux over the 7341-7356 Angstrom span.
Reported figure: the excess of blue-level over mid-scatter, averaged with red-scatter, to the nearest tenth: 6.1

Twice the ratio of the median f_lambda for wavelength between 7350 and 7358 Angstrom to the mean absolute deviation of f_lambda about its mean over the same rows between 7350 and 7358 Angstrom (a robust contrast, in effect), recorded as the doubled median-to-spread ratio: 13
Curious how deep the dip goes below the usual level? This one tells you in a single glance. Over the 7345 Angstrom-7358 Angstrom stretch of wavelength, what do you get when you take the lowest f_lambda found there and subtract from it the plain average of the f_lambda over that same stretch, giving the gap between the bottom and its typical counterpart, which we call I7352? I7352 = -3.7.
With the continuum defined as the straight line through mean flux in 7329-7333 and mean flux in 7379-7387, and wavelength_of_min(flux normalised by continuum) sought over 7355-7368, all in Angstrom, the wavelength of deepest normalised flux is 7357.35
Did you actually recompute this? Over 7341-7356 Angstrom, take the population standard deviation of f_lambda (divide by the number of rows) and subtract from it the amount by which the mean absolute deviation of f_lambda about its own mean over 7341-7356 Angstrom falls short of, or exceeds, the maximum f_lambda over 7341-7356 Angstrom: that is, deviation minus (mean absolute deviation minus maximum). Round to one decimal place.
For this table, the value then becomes 26.9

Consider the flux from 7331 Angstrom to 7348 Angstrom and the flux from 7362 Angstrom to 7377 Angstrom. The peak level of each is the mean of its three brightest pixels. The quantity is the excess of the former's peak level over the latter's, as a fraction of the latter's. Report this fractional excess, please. 0.21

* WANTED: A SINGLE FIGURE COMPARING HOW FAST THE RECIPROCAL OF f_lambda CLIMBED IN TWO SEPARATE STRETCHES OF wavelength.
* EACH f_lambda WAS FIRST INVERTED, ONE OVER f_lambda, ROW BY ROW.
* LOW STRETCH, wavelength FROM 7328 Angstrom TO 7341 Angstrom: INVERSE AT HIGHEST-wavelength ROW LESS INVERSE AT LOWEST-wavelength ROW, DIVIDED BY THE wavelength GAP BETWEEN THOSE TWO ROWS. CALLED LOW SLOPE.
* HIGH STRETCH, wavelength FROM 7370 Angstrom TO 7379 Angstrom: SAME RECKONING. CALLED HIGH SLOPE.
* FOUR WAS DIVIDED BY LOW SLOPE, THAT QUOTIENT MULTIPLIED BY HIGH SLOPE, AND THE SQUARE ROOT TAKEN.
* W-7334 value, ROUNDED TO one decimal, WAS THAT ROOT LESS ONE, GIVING 8.8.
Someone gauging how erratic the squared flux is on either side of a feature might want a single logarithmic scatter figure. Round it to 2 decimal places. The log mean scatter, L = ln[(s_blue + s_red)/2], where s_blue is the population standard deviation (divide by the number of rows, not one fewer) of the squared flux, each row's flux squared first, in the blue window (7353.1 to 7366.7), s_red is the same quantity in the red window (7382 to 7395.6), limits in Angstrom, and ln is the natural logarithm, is 4.05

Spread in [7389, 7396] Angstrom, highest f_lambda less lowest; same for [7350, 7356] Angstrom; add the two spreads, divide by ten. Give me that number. 1.0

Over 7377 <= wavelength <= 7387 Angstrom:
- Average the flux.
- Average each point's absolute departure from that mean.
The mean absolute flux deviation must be 1.3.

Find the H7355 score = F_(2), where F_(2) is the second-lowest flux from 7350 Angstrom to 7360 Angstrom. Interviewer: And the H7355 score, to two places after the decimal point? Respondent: 12.50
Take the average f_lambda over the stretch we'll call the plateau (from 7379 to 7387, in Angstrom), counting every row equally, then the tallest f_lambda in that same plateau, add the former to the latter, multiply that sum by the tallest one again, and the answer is 576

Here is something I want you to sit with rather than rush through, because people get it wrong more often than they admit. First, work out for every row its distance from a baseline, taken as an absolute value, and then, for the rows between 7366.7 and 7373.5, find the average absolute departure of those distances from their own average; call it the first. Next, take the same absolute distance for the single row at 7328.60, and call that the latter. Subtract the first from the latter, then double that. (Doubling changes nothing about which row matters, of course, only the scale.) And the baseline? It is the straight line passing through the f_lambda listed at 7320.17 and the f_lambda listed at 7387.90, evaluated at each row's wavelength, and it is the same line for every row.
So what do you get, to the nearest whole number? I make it 1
